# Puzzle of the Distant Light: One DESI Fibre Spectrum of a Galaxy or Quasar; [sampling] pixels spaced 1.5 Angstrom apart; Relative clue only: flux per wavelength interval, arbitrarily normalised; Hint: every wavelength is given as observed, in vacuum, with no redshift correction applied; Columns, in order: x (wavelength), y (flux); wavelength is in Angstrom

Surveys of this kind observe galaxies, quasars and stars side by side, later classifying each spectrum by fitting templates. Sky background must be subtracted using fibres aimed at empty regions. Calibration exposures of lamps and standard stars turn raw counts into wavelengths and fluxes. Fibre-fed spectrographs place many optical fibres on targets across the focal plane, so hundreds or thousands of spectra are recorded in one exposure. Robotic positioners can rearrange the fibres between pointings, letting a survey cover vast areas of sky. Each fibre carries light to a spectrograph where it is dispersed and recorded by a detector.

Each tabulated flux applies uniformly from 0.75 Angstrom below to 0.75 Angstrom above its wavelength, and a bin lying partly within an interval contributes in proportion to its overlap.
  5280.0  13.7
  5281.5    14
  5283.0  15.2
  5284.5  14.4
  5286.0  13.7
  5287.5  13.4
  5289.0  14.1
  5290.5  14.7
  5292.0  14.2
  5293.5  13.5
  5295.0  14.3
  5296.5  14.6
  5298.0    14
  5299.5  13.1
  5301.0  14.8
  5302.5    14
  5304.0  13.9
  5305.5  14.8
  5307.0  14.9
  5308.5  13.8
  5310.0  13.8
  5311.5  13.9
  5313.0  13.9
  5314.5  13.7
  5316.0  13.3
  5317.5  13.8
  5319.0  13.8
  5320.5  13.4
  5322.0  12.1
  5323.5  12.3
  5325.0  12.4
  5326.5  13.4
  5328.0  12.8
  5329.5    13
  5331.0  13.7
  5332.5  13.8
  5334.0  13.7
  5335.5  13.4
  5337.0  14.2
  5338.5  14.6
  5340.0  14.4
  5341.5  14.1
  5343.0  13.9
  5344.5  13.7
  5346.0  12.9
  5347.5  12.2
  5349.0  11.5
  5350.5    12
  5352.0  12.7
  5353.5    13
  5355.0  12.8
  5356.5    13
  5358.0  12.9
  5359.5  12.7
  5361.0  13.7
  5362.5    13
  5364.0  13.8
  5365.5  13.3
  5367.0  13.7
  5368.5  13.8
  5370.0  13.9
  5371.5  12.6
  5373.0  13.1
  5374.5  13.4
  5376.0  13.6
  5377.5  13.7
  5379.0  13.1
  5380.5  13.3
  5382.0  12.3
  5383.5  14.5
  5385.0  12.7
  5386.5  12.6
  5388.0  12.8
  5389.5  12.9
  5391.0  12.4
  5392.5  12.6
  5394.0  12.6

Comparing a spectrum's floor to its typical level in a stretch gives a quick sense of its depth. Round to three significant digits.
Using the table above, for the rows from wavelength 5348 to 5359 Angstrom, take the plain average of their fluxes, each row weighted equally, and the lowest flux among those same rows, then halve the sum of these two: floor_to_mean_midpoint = 12.0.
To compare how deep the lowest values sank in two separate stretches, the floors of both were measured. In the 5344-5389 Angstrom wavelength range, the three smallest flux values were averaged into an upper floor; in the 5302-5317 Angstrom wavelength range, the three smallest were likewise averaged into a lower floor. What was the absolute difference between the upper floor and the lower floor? 1.7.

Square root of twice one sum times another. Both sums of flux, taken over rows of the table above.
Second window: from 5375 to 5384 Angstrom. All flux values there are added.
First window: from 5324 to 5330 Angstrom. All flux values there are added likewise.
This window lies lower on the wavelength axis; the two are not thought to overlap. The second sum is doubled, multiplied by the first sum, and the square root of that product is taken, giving 91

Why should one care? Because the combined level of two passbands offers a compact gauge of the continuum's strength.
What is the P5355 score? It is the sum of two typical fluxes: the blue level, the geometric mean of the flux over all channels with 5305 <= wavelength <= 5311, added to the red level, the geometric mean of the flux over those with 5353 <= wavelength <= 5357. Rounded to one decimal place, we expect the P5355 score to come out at 27.2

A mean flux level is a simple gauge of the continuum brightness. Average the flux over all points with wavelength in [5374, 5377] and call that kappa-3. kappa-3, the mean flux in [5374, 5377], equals 13.5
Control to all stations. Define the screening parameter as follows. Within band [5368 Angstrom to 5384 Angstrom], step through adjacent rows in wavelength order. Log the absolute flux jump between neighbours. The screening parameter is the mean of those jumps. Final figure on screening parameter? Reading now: 0.65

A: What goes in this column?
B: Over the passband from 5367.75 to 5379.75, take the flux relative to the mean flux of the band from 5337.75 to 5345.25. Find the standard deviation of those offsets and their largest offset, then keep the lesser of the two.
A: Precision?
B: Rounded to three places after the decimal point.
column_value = -0.240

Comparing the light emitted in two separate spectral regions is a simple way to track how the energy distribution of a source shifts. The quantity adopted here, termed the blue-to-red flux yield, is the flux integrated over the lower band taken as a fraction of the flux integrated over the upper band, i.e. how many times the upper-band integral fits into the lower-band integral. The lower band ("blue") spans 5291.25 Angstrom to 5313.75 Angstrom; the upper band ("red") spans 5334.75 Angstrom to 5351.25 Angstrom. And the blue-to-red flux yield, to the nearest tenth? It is 1.4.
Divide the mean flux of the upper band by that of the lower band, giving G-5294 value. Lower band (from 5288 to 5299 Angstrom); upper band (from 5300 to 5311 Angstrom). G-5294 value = 1.01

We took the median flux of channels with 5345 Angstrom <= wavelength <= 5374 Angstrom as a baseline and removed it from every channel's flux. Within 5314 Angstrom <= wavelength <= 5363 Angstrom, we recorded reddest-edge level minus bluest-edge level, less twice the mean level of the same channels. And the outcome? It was -1.1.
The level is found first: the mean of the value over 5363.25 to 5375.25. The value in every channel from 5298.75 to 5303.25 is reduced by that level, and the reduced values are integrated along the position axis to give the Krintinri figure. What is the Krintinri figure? 2.3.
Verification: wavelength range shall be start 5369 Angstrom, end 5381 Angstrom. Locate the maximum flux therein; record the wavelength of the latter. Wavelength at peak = 5370.0 Angstrom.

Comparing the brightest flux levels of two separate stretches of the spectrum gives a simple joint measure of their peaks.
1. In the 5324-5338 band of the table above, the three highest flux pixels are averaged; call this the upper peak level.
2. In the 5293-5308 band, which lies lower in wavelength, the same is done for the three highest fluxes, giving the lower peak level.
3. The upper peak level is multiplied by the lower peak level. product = 206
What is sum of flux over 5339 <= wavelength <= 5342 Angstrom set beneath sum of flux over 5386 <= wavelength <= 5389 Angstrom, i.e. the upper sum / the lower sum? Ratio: 0.89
